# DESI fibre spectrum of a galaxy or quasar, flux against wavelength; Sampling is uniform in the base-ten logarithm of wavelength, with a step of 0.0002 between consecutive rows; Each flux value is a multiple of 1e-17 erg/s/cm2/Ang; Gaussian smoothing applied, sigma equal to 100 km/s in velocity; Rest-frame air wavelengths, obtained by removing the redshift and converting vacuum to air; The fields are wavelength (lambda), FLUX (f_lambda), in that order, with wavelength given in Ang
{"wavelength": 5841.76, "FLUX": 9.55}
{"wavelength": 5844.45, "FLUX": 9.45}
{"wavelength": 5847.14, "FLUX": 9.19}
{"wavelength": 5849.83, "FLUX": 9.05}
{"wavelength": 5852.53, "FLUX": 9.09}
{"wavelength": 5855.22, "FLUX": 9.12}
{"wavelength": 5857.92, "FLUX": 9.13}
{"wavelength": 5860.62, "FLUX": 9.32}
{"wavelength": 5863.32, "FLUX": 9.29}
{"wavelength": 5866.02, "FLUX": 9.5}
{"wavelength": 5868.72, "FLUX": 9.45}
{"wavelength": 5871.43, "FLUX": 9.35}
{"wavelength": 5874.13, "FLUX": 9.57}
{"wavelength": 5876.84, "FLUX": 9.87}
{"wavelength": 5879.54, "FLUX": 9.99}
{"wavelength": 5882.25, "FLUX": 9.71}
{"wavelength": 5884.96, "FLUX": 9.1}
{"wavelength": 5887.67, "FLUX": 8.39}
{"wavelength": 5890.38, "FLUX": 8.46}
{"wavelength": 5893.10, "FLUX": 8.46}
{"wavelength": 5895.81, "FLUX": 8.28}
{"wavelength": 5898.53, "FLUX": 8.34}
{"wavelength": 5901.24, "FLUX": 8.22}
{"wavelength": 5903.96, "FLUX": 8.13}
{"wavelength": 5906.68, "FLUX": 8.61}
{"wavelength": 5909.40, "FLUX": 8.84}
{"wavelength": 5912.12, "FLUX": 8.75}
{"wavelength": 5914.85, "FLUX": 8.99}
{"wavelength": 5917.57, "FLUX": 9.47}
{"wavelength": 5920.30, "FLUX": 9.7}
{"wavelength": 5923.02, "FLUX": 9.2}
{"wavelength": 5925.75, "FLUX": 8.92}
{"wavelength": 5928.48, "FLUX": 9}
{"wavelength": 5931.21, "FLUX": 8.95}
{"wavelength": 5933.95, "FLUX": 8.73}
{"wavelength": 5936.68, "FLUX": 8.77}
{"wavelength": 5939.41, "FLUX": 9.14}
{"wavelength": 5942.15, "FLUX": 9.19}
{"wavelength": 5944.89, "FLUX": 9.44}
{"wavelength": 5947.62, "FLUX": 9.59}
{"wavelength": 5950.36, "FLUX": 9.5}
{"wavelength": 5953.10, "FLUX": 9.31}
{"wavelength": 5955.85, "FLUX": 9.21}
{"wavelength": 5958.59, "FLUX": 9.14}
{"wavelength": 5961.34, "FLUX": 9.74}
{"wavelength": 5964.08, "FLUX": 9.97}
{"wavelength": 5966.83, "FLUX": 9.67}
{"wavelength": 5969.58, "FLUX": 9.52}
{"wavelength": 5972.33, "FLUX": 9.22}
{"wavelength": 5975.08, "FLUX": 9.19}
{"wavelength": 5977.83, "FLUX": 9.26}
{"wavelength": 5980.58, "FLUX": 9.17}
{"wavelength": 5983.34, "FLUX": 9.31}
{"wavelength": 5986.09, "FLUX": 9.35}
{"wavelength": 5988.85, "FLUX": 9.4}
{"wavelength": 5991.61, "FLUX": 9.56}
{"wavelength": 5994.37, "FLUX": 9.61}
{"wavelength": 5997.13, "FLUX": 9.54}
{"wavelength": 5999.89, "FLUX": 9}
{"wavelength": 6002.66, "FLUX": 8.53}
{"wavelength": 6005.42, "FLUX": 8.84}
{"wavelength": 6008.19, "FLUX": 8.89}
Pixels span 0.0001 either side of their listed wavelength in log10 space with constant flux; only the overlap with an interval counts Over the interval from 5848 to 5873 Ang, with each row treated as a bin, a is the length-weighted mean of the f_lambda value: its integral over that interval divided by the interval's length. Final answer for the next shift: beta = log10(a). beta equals 0.966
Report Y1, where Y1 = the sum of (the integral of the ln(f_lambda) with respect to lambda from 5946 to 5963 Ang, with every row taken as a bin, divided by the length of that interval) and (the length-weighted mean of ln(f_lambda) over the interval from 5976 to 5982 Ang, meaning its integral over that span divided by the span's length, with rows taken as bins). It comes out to 4.46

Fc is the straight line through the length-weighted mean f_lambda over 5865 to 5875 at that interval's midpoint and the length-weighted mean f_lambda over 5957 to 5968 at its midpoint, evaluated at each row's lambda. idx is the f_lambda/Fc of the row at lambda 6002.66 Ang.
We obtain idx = 0.880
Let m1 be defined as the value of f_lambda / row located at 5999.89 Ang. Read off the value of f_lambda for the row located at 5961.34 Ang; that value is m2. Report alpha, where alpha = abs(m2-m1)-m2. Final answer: -9.00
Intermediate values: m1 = 9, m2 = 9.74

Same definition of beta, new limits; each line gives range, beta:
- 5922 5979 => 0.967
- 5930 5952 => 0.962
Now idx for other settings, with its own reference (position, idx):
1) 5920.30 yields 1.016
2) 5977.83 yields 0.960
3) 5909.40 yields 0.928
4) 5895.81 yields 0.871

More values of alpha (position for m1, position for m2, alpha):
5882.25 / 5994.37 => -9.51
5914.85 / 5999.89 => -8.99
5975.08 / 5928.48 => -8.81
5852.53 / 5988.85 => -9.09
